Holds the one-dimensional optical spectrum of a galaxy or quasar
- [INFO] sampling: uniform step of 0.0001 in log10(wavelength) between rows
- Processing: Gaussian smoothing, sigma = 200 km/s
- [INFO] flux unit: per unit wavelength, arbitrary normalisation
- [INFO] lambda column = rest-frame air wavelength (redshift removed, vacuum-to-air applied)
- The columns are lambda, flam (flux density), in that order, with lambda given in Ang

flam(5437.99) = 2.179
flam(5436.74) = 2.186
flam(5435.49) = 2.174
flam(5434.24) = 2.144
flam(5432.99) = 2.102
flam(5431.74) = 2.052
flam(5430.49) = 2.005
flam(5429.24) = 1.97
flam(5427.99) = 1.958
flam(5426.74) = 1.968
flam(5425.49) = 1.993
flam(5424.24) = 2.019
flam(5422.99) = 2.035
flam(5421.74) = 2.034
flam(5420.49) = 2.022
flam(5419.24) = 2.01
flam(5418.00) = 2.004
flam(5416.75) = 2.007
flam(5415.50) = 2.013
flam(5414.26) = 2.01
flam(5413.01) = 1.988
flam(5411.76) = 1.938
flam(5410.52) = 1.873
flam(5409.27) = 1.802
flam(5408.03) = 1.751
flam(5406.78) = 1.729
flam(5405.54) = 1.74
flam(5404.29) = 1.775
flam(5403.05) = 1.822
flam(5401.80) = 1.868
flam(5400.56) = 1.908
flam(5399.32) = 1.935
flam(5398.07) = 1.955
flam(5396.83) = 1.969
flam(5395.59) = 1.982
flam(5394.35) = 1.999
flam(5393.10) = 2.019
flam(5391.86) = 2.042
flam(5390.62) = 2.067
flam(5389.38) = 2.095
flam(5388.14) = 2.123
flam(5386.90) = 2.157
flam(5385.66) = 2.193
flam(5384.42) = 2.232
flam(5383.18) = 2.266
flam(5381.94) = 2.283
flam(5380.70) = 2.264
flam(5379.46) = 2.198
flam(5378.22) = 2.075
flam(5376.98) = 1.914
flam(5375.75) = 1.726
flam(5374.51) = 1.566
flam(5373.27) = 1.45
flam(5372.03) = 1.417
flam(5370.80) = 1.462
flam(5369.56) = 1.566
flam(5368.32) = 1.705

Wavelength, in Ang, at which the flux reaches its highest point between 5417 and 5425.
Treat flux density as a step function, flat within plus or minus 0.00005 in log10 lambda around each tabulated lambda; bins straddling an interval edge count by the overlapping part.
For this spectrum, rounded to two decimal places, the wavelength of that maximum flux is 5422.99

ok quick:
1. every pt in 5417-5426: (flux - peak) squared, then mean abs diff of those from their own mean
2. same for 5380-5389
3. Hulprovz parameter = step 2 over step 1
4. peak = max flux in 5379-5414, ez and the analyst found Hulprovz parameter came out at 1.2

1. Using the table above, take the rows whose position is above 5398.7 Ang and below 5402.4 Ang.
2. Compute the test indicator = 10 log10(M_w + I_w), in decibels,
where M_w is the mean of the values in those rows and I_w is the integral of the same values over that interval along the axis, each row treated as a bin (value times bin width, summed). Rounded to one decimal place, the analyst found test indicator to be 9.5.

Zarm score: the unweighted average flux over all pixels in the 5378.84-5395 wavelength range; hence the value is 2.15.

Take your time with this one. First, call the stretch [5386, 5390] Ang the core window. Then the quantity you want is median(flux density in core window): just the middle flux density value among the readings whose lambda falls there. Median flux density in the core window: 2.12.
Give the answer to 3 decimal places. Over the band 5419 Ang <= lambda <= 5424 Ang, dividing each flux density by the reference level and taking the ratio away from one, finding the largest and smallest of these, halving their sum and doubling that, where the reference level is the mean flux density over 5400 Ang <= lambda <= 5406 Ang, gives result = -0.219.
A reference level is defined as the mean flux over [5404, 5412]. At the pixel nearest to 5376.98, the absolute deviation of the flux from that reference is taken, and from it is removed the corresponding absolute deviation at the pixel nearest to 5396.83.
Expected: -0.1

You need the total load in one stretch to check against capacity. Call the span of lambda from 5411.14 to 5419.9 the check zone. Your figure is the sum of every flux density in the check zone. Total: 14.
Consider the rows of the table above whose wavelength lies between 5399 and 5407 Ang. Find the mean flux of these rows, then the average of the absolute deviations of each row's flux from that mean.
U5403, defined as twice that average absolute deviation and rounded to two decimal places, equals 0.13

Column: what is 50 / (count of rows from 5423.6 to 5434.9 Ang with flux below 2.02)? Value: 8.3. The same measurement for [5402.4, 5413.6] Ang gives 5.6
